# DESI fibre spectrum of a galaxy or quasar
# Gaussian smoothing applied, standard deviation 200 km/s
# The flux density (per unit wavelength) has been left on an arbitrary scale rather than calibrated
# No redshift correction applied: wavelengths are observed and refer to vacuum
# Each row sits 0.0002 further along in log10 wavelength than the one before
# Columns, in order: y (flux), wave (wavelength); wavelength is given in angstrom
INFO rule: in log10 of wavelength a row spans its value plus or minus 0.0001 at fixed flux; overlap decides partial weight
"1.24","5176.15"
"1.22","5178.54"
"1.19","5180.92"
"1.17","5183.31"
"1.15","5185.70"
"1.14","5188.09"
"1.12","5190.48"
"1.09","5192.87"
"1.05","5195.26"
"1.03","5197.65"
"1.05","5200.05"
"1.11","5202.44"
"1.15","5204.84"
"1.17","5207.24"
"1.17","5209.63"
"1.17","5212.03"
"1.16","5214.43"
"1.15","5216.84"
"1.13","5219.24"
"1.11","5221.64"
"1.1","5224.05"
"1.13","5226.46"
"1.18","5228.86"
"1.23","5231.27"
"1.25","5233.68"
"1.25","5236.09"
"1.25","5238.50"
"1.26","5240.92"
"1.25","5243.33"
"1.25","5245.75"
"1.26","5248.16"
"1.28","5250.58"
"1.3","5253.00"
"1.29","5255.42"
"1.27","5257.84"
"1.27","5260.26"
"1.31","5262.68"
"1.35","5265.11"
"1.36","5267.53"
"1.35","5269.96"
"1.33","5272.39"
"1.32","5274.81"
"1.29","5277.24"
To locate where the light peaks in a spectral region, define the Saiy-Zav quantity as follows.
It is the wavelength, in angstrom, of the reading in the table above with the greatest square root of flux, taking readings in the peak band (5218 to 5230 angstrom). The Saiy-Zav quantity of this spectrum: 5228.86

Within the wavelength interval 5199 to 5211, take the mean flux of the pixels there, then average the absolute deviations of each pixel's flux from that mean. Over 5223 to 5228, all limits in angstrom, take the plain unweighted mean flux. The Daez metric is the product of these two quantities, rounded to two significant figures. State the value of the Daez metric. 0.045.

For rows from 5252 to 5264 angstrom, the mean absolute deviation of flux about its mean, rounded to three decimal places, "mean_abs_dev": 0.014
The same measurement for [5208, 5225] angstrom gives 0.024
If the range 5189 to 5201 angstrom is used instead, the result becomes 0.030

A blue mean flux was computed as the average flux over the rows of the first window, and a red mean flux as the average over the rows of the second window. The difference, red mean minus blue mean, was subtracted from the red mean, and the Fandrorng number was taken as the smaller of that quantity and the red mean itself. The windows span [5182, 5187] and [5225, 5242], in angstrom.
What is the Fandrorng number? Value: 1.16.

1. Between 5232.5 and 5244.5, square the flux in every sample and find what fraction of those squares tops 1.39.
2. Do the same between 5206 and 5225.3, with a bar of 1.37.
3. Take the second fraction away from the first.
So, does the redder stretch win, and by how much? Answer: 1.0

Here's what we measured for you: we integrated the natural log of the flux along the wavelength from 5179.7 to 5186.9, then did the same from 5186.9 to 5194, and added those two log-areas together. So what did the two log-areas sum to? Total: 1.91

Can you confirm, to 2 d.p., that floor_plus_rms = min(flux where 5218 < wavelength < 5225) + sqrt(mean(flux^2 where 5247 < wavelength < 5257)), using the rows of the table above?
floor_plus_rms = 2.38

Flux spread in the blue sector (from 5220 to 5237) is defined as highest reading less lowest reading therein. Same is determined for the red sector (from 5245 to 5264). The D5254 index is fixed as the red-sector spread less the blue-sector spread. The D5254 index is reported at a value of -0.09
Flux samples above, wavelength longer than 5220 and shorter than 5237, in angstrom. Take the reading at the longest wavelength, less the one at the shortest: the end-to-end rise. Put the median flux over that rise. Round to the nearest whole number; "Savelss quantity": 8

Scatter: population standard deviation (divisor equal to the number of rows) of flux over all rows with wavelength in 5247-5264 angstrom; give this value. 0.02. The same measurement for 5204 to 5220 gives 0.01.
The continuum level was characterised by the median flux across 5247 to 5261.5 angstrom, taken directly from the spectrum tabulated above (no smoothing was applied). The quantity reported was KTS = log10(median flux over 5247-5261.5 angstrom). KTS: 0.106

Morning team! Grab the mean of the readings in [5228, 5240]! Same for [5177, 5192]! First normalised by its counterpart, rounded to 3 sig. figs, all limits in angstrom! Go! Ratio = 1.06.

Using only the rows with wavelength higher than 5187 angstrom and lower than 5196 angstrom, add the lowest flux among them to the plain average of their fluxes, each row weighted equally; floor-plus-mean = 2.15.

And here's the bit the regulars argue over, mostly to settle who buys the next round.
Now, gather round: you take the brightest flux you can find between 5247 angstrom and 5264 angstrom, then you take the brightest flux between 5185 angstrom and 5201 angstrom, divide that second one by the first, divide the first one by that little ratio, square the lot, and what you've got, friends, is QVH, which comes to 2.23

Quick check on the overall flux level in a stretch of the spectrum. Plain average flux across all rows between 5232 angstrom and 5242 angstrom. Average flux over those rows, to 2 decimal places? 1.25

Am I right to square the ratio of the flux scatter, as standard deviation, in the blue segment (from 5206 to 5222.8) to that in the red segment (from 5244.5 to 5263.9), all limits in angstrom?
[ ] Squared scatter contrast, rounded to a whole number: 1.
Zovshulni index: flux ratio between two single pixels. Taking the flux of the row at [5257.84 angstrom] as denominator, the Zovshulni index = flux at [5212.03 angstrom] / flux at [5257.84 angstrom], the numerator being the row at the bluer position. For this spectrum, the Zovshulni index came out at 0.92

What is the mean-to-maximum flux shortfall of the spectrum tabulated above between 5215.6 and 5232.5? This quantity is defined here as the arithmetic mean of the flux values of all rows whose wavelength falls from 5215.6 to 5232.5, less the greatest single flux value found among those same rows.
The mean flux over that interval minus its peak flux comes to -0.083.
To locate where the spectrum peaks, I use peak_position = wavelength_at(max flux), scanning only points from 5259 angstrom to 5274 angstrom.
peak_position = 5267.53 angstrom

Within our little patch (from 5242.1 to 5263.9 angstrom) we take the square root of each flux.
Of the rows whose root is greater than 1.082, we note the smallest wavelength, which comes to 5243.33 angstrom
